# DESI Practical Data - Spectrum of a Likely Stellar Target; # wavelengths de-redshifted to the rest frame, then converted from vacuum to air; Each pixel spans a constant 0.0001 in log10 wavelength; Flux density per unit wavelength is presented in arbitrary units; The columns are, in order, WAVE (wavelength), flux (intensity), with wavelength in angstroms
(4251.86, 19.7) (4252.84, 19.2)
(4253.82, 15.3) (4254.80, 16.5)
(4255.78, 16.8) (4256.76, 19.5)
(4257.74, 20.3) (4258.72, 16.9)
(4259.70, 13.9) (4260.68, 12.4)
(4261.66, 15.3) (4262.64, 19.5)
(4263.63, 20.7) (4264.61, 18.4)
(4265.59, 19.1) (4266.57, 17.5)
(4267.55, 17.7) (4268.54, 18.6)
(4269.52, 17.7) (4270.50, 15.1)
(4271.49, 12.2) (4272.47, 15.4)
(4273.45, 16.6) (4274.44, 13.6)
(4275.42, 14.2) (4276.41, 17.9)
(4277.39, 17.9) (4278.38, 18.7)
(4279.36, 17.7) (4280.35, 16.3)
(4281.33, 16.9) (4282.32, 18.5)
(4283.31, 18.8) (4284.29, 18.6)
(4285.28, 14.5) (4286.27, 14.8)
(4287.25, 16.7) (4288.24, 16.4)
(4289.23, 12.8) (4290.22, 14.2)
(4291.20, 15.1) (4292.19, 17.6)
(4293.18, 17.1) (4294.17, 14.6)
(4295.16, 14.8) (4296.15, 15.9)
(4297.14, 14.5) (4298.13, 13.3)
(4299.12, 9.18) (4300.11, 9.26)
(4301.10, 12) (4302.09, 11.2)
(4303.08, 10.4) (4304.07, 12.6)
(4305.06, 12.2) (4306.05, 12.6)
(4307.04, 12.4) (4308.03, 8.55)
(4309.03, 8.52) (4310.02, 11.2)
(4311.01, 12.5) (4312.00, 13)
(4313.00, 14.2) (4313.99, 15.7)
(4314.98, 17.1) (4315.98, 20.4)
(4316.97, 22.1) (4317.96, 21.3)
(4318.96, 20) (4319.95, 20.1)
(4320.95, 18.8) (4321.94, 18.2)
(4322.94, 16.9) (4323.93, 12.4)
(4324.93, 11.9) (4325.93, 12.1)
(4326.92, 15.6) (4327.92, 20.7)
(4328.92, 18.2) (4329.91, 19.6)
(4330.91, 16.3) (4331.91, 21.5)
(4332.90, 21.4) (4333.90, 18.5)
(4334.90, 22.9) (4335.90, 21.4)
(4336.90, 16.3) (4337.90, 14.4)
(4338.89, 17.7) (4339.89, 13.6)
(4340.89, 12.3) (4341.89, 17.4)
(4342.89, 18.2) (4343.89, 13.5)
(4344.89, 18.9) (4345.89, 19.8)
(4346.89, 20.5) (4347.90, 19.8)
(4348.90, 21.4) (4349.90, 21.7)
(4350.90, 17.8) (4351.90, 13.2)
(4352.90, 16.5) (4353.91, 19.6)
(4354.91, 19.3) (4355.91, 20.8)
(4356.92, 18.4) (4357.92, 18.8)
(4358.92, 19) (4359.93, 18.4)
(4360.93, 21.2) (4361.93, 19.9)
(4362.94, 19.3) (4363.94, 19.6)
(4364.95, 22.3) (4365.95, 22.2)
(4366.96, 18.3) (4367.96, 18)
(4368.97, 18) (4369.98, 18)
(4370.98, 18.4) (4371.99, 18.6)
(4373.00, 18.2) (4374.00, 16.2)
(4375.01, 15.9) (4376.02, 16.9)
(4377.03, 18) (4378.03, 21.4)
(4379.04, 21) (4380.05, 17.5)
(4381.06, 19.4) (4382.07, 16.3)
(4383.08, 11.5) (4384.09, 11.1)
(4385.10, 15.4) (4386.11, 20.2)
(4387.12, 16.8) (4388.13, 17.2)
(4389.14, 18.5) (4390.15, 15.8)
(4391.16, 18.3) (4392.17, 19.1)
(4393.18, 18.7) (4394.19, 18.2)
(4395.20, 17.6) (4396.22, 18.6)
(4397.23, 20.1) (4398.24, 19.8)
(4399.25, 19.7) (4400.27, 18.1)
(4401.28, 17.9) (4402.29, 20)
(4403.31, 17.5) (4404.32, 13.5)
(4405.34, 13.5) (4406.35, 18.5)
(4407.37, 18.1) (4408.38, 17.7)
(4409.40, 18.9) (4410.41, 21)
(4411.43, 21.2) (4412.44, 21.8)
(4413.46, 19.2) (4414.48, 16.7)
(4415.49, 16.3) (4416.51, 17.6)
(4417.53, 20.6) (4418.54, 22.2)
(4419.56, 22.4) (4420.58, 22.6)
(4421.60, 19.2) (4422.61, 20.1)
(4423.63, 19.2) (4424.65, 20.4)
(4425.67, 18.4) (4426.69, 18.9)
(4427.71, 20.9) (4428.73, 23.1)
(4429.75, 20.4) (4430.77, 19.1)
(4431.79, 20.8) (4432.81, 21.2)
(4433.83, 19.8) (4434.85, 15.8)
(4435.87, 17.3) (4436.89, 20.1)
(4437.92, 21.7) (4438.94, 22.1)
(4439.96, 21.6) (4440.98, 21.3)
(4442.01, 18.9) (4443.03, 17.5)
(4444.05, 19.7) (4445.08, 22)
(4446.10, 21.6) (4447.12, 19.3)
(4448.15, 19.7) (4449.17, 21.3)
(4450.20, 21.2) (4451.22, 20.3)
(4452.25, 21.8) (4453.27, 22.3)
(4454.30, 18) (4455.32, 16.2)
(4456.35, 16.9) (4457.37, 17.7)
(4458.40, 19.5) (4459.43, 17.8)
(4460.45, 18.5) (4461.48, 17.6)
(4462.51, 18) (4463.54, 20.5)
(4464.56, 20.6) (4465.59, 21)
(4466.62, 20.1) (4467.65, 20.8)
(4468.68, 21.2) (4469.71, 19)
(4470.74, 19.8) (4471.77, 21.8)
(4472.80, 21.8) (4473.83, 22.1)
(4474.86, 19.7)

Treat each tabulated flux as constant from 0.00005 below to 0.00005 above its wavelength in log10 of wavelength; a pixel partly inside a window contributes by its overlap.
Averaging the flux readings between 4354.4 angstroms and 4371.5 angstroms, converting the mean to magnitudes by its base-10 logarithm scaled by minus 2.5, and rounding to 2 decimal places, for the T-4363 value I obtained -3.22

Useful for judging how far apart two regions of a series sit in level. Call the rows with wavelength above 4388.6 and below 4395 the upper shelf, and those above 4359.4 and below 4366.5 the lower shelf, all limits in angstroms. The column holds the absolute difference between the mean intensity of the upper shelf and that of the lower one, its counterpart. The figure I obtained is 2.3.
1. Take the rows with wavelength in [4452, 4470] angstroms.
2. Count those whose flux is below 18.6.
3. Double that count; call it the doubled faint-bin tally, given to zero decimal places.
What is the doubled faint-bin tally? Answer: 16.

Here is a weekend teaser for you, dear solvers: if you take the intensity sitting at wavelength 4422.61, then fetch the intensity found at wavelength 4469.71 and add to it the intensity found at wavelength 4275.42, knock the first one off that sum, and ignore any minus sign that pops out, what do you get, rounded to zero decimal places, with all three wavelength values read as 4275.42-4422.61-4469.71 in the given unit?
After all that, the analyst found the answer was 13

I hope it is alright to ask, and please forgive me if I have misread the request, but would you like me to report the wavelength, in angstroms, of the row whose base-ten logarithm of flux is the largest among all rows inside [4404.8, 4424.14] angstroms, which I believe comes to 4420.58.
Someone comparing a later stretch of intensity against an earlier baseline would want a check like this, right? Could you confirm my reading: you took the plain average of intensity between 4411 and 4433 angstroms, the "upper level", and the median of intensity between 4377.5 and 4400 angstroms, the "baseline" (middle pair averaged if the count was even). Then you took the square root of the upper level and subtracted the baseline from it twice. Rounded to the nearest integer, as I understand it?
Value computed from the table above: -32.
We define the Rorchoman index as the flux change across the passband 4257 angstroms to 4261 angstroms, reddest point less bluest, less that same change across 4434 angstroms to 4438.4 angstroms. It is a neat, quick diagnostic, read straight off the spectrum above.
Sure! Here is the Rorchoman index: -14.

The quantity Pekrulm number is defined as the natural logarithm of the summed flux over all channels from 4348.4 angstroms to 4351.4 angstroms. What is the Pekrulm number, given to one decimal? 4.1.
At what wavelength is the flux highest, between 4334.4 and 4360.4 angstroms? 4334.90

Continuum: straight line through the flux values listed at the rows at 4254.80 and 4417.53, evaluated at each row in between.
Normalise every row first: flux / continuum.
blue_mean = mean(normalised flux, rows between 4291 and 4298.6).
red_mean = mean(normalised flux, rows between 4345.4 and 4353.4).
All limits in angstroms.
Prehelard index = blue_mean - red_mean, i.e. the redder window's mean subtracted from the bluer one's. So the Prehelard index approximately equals -0.12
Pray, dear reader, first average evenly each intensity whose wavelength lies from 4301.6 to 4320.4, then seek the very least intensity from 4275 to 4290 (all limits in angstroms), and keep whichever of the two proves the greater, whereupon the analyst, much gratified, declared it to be 14.5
